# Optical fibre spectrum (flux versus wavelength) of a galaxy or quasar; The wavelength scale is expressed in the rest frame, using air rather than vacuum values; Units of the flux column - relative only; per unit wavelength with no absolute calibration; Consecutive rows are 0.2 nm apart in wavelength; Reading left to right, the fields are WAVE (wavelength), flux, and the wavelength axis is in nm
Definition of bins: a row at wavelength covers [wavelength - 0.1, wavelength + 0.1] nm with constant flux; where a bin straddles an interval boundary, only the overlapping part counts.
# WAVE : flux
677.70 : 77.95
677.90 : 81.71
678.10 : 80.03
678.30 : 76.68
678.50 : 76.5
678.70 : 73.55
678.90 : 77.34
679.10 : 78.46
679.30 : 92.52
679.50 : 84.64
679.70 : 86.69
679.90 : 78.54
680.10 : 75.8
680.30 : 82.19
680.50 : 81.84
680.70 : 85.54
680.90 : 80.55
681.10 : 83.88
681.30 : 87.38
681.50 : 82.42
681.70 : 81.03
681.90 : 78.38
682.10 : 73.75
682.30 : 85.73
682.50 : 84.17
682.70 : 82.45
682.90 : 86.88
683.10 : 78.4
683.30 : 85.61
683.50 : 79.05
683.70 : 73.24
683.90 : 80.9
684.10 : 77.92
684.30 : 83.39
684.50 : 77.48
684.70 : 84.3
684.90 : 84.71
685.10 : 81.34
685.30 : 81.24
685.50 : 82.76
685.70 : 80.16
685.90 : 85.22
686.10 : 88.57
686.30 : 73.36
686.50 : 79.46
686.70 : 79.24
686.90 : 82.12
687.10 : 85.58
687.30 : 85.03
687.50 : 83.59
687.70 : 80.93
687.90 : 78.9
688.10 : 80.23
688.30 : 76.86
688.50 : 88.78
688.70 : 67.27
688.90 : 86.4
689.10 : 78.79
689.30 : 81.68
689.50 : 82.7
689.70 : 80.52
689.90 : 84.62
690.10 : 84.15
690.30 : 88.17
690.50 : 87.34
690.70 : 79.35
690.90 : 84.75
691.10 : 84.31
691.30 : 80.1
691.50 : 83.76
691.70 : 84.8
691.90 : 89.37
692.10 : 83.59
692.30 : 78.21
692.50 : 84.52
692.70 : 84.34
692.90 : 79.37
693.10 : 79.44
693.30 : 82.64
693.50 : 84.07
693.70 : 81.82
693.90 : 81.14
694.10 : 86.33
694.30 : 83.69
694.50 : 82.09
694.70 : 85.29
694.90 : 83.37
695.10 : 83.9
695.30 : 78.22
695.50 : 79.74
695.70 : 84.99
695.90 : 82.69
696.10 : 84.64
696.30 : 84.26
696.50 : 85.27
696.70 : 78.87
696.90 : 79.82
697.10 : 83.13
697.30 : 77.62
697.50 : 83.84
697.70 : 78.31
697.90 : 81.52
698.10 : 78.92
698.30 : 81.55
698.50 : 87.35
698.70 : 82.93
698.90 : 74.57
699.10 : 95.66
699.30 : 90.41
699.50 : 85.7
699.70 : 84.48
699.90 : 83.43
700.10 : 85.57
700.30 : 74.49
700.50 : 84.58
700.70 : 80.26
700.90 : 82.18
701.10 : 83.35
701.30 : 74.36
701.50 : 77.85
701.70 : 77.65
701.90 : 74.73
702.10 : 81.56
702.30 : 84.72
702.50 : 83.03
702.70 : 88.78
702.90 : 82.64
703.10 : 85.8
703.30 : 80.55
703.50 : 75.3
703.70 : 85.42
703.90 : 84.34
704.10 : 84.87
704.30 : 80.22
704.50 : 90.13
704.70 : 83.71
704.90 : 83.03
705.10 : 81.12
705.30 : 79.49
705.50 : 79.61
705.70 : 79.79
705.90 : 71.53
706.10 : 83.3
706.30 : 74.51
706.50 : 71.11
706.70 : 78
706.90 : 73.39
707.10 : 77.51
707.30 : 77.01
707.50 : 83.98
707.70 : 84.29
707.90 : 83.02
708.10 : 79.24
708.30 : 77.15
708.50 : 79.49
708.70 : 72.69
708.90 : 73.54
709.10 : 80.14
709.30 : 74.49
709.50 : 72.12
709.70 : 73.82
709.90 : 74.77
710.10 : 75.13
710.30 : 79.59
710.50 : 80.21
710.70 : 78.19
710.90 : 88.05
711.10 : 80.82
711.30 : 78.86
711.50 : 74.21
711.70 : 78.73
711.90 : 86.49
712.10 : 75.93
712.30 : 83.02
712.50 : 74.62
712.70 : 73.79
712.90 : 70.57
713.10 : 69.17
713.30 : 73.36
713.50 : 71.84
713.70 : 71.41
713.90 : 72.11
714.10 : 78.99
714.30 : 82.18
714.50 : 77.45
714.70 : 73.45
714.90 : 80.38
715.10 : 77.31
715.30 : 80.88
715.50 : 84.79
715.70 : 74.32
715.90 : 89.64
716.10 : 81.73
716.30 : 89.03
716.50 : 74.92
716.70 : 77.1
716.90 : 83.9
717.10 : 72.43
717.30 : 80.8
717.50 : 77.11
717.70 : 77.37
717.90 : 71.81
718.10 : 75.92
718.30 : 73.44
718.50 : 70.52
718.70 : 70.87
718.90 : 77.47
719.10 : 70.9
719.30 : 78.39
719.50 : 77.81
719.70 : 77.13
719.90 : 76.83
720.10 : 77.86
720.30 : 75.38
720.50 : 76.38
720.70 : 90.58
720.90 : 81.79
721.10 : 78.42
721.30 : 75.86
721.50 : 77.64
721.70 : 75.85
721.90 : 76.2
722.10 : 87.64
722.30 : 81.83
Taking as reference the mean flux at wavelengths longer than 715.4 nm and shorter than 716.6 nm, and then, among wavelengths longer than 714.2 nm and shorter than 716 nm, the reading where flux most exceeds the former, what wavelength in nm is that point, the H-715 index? 715.90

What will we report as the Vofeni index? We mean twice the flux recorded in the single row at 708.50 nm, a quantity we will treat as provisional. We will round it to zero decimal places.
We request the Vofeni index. 159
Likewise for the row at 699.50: 171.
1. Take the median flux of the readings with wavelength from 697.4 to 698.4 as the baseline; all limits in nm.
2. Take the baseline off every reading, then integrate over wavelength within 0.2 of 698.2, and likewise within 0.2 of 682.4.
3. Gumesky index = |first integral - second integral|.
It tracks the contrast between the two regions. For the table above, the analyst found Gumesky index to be 1.9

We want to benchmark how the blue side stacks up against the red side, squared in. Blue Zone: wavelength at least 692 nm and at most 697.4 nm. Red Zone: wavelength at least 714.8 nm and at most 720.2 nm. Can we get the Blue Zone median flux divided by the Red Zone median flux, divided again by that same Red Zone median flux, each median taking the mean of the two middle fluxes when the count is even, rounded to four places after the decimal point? 0.0139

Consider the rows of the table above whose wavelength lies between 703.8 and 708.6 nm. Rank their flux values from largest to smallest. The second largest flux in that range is 84.87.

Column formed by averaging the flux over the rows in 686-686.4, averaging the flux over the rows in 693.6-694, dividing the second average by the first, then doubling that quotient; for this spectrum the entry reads 2.01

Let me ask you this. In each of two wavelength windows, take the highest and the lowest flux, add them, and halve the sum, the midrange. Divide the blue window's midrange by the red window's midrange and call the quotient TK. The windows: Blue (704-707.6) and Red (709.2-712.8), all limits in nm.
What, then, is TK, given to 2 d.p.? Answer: 1.01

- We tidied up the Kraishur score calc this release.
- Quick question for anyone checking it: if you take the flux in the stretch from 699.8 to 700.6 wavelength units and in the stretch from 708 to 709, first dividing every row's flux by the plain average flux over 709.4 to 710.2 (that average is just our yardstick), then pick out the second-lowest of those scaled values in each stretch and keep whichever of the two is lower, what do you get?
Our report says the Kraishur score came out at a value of 0.99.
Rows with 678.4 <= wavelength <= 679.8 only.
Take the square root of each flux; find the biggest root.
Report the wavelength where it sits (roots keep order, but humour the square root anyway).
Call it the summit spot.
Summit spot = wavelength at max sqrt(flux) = 679.30 nm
